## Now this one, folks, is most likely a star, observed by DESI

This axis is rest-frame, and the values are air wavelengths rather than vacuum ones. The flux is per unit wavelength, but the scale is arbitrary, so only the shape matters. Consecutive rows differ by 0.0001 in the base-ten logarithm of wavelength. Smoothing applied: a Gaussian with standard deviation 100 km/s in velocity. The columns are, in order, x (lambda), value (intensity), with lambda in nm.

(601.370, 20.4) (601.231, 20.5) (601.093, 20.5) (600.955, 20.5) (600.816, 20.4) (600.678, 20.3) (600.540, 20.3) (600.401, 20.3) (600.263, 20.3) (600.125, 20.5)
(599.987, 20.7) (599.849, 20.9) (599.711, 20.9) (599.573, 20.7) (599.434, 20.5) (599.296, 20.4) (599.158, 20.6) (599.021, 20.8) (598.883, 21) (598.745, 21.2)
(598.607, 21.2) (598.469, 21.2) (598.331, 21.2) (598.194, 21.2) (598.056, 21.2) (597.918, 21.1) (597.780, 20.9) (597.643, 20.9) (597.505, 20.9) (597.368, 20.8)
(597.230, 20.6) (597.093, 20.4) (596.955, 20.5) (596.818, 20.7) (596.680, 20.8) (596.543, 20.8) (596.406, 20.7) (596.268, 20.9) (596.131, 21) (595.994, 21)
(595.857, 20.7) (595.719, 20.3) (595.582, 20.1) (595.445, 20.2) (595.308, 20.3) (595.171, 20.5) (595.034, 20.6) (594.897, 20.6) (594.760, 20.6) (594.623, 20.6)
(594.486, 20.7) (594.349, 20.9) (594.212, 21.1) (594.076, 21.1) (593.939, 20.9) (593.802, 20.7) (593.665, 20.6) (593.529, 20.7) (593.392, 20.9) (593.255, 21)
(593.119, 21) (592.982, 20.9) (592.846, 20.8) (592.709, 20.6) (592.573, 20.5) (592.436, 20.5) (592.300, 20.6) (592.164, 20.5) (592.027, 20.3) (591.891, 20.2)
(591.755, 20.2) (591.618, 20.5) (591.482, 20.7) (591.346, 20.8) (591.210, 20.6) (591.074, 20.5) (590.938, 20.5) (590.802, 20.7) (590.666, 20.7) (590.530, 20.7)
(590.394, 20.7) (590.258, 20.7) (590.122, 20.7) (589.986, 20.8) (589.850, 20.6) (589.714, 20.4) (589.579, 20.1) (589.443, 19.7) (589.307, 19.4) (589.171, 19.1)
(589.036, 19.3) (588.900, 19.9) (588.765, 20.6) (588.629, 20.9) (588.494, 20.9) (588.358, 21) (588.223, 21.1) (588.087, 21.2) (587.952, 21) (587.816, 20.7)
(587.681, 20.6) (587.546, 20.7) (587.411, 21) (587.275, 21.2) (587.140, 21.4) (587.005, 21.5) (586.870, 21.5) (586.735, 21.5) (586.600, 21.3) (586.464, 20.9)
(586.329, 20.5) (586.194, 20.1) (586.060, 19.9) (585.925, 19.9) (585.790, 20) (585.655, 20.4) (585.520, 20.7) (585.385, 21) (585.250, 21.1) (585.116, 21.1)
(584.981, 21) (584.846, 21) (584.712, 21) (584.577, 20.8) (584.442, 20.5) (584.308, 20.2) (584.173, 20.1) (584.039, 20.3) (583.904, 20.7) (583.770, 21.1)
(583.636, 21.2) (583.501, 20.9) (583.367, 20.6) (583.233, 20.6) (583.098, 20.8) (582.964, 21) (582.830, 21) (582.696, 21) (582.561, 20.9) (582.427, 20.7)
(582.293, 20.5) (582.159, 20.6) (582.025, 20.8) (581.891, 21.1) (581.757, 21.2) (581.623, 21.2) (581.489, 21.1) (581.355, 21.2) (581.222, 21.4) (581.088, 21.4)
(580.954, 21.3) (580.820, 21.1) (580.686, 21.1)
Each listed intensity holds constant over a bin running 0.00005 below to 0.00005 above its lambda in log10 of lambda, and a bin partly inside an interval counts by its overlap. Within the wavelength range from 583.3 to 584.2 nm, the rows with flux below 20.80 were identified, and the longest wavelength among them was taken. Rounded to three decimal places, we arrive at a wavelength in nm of 584.173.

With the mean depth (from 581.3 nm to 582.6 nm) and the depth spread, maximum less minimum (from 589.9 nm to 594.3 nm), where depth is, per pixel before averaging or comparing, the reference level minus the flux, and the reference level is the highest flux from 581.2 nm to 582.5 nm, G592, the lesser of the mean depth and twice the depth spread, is 0.47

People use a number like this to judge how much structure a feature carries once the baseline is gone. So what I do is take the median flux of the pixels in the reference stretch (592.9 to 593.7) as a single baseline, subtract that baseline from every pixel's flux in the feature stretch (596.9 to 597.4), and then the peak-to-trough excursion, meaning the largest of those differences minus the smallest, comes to 0.40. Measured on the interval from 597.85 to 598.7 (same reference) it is 0.10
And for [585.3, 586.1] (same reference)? 1.10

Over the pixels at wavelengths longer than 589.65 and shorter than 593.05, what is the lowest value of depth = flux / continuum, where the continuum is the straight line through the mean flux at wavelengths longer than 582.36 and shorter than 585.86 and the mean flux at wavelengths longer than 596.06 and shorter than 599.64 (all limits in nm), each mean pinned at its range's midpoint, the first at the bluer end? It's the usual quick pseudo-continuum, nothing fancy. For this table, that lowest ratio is 0.971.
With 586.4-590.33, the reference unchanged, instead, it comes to 0.919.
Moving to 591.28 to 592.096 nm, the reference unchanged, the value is 0.971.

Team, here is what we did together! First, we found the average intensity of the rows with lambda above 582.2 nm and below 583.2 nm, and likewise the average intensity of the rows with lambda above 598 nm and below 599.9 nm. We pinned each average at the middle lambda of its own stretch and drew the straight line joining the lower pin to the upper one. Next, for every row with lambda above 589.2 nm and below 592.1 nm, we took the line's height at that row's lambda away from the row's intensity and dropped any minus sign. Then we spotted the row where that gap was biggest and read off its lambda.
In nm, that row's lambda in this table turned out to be 589.307 nm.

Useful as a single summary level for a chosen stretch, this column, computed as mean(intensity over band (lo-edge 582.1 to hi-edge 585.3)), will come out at 20.78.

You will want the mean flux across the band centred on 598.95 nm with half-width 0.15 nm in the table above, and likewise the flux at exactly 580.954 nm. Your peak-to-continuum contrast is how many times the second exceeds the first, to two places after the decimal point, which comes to 1.02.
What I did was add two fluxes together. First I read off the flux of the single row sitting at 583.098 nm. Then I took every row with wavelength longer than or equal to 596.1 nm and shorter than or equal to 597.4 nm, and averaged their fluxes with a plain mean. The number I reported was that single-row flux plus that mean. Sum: 41.5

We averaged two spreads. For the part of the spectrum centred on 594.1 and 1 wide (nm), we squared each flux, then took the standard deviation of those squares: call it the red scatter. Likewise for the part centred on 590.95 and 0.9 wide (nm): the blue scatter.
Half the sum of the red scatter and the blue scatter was 6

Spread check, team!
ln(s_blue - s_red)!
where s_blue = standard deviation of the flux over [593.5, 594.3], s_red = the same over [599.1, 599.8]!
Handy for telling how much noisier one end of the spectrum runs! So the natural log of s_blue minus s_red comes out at -3.7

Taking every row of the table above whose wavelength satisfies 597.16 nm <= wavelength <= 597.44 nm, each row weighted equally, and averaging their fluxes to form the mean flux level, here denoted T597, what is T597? 20.7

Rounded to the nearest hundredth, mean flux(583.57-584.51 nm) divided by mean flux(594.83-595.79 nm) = 1.01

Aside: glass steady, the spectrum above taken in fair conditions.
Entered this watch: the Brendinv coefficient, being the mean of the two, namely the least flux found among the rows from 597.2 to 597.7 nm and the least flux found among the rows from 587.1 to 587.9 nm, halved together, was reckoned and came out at 20.6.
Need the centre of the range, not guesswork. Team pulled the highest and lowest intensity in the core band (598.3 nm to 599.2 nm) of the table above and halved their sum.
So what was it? 20.9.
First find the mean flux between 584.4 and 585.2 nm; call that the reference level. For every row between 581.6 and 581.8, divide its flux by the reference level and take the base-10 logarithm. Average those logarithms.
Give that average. 0.006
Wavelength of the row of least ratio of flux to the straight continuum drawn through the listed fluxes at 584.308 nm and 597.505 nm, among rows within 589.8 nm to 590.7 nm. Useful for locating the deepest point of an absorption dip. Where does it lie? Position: 589.850 nm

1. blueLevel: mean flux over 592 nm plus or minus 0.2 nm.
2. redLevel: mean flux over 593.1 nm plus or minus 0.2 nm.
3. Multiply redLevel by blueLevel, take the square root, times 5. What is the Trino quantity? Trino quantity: 103.2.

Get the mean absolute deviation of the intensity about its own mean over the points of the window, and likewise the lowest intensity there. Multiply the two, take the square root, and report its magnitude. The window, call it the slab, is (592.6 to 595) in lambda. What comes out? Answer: 1.81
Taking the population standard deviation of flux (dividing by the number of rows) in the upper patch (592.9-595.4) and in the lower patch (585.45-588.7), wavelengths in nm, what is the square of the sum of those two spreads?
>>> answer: 0.49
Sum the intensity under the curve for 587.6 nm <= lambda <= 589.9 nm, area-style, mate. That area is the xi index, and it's 47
